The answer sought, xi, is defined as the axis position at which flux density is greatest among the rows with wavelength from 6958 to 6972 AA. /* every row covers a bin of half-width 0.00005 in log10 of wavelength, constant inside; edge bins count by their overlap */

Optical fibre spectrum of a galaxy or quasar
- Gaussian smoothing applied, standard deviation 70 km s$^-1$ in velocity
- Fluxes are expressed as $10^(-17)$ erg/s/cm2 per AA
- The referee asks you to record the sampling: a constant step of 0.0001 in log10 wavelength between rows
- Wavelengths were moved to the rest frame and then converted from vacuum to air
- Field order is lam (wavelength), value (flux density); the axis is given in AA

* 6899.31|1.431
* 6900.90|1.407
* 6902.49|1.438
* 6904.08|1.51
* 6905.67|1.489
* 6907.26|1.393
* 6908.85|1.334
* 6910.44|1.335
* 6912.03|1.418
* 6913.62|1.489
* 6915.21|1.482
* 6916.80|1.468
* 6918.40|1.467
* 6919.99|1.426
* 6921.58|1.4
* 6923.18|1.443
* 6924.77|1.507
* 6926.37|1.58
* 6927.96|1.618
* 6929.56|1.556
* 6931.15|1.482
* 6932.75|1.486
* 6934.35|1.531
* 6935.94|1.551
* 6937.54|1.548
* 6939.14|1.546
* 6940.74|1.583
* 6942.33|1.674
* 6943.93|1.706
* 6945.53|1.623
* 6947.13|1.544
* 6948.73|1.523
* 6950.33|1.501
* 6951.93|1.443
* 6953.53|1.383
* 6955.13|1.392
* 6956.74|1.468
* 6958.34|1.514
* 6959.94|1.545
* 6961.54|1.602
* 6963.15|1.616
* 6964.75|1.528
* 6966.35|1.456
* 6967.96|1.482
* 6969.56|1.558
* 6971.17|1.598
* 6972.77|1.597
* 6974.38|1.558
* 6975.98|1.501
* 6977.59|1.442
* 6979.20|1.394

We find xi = 6963.15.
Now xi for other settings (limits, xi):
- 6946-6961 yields 6959.94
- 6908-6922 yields 6913.62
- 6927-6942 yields 6927.96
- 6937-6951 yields 6943.93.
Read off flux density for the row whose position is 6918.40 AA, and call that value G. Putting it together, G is 1.467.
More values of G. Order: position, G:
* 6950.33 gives 1.501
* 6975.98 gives 1.501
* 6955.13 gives 1.392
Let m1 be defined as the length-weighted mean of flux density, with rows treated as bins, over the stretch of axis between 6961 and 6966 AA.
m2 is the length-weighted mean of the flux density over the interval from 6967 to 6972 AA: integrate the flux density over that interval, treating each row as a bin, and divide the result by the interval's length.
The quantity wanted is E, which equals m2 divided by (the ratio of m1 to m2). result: 1.52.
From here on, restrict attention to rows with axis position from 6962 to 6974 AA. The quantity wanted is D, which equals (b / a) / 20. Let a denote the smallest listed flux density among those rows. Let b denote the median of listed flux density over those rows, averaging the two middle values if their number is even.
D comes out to 0.0535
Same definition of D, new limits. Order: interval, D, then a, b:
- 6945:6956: 0.0543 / 1.383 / 1.50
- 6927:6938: 0.0522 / 1.482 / 1.55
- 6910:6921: 0.0549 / 1.335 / 1.47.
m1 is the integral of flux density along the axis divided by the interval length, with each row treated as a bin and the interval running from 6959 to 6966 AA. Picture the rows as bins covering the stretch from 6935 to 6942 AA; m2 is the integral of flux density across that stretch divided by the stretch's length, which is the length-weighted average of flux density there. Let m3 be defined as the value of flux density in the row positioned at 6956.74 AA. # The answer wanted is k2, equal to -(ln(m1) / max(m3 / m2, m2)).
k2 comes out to -0.286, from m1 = 1.57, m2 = 1.57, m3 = 1.468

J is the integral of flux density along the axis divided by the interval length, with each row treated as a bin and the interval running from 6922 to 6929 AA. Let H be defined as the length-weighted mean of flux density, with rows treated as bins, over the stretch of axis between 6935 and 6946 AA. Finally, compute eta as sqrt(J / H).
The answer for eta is 0.98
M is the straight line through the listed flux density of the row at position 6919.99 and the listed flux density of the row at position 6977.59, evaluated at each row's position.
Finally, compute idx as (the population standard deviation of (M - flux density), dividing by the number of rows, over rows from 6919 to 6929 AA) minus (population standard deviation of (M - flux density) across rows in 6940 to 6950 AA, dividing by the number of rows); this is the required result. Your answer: 0.013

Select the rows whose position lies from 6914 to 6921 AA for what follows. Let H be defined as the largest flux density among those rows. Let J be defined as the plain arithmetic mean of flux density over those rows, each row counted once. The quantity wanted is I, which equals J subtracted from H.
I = 0.021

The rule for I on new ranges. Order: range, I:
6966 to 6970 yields 0.059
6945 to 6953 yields 0.096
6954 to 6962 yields 0.098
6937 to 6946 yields 0.093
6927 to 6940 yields 0.078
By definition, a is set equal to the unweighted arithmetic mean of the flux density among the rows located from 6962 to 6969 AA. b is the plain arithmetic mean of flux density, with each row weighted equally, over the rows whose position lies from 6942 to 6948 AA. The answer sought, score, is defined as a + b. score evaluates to 3.16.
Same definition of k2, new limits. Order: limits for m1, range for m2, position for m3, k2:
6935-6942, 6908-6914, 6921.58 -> -0.323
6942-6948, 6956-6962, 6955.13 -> -0.320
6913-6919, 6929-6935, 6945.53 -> -0.258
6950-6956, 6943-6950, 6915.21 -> -0.222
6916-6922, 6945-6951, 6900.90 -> -0.237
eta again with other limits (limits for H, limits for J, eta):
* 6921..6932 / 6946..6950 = 1.01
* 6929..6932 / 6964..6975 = 1.01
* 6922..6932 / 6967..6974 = 1.01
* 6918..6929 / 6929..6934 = 1.00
